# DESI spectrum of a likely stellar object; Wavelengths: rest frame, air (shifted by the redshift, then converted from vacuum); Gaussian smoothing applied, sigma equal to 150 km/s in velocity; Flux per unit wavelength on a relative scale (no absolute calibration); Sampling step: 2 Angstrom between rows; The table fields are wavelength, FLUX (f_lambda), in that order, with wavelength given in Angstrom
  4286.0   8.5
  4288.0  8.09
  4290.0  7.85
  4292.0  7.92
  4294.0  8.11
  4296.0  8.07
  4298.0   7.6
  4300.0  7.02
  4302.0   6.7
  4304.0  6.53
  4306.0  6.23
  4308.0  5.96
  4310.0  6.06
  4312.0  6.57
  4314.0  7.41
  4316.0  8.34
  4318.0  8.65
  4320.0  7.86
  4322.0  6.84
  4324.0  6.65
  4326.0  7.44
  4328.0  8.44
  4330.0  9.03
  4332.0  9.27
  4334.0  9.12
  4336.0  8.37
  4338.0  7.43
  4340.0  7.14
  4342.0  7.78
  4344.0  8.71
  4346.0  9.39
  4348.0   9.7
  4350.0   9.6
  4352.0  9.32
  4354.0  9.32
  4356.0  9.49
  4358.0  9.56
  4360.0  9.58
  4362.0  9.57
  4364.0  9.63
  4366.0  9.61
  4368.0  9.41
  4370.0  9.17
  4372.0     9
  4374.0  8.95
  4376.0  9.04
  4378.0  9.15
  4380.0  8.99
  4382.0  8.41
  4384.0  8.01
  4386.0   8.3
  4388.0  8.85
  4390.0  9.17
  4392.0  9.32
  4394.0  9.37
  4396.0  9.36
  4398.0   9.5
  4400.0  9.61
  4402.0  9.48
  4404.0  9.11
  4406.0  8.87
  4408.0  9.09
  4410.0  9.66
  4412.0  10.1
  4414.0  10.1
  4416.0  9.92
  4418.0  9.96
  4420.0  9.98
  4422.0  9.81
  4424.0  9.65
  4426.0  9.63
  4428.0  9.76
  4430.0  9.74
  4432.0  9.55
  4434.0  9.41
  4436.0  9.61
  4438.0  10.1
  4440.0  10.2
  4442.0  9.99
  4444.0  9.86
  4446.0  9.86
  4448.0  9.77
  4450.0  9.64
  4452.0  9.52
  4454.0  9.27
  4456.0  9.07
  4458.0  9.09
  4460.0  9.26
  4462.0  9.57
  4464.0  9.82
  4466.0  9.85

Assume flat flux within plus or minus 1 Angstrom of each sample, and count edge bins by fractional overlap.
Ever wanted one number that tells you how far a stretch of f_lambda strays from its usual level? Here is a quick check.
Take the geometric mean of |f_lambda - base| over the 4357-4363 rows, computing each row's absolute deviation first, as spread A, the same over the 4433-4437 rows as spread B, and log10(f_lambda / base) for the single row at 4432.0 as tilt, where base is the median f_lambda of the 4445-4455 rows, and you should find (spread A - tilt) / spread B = 1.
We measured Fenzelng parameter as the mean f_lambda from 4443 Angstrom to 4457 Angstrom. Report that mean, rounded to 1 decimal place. 9.6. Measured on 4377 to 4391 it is 8.7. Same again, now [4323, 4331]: 7.9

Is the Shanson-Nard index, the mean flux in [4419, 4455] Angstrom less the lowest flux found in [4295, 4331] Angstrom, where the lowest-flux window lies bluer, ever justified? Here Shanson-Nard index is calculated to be 3.8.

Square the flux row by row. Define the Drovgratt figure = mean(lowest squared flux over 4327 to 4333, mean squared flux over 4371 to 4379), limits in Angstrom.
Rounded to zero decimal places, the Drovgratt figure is 76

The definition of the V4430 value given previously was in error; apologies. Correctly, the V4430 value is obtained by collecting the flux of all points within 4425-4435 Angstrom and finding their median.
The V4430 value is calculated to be 9.6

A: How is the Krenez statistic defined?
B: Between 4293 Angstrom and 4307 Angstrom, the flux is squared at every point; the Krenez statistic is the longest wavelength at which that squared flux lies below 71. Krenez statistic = 4306.0 Angstrom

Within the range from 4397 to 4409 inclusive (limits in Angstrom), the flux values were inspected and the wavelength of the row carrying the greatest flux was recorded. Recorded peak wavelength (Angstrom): 4400.0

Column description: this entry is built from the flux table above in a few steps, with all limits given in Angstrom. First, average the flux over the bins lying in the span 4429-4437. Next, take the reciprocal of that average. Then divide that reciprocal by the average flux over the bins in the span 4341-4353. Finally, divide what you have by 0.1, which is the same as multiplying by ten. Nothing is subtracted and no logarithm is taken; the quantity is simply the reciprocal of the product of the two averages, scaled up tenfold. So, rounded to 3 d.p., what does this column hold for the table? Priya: 0.115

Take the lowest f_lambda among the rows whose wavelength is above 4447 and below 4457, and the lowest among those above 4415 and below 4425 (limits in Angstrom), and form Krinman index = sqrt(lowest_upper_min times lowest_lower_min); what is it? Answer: 9.4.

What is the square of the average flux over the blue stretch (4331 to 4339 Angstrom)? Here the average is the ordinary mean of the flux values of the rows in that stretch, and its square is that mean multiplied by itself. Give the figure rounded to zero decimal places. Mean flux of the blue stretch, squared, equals 73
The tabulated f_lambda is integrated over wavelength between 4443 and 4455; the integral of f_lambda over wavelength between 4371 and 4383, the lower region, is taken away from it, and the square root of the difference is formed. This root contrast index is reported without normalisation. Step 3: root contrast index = 3.0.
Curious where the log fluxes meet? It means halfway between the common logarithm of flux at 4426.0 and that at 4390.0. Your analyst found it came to 0.973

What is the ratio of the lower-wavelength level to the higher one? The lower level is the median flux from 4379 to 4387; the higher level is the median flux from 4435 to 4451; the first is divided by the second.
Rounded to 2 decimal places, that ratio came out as 0.85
